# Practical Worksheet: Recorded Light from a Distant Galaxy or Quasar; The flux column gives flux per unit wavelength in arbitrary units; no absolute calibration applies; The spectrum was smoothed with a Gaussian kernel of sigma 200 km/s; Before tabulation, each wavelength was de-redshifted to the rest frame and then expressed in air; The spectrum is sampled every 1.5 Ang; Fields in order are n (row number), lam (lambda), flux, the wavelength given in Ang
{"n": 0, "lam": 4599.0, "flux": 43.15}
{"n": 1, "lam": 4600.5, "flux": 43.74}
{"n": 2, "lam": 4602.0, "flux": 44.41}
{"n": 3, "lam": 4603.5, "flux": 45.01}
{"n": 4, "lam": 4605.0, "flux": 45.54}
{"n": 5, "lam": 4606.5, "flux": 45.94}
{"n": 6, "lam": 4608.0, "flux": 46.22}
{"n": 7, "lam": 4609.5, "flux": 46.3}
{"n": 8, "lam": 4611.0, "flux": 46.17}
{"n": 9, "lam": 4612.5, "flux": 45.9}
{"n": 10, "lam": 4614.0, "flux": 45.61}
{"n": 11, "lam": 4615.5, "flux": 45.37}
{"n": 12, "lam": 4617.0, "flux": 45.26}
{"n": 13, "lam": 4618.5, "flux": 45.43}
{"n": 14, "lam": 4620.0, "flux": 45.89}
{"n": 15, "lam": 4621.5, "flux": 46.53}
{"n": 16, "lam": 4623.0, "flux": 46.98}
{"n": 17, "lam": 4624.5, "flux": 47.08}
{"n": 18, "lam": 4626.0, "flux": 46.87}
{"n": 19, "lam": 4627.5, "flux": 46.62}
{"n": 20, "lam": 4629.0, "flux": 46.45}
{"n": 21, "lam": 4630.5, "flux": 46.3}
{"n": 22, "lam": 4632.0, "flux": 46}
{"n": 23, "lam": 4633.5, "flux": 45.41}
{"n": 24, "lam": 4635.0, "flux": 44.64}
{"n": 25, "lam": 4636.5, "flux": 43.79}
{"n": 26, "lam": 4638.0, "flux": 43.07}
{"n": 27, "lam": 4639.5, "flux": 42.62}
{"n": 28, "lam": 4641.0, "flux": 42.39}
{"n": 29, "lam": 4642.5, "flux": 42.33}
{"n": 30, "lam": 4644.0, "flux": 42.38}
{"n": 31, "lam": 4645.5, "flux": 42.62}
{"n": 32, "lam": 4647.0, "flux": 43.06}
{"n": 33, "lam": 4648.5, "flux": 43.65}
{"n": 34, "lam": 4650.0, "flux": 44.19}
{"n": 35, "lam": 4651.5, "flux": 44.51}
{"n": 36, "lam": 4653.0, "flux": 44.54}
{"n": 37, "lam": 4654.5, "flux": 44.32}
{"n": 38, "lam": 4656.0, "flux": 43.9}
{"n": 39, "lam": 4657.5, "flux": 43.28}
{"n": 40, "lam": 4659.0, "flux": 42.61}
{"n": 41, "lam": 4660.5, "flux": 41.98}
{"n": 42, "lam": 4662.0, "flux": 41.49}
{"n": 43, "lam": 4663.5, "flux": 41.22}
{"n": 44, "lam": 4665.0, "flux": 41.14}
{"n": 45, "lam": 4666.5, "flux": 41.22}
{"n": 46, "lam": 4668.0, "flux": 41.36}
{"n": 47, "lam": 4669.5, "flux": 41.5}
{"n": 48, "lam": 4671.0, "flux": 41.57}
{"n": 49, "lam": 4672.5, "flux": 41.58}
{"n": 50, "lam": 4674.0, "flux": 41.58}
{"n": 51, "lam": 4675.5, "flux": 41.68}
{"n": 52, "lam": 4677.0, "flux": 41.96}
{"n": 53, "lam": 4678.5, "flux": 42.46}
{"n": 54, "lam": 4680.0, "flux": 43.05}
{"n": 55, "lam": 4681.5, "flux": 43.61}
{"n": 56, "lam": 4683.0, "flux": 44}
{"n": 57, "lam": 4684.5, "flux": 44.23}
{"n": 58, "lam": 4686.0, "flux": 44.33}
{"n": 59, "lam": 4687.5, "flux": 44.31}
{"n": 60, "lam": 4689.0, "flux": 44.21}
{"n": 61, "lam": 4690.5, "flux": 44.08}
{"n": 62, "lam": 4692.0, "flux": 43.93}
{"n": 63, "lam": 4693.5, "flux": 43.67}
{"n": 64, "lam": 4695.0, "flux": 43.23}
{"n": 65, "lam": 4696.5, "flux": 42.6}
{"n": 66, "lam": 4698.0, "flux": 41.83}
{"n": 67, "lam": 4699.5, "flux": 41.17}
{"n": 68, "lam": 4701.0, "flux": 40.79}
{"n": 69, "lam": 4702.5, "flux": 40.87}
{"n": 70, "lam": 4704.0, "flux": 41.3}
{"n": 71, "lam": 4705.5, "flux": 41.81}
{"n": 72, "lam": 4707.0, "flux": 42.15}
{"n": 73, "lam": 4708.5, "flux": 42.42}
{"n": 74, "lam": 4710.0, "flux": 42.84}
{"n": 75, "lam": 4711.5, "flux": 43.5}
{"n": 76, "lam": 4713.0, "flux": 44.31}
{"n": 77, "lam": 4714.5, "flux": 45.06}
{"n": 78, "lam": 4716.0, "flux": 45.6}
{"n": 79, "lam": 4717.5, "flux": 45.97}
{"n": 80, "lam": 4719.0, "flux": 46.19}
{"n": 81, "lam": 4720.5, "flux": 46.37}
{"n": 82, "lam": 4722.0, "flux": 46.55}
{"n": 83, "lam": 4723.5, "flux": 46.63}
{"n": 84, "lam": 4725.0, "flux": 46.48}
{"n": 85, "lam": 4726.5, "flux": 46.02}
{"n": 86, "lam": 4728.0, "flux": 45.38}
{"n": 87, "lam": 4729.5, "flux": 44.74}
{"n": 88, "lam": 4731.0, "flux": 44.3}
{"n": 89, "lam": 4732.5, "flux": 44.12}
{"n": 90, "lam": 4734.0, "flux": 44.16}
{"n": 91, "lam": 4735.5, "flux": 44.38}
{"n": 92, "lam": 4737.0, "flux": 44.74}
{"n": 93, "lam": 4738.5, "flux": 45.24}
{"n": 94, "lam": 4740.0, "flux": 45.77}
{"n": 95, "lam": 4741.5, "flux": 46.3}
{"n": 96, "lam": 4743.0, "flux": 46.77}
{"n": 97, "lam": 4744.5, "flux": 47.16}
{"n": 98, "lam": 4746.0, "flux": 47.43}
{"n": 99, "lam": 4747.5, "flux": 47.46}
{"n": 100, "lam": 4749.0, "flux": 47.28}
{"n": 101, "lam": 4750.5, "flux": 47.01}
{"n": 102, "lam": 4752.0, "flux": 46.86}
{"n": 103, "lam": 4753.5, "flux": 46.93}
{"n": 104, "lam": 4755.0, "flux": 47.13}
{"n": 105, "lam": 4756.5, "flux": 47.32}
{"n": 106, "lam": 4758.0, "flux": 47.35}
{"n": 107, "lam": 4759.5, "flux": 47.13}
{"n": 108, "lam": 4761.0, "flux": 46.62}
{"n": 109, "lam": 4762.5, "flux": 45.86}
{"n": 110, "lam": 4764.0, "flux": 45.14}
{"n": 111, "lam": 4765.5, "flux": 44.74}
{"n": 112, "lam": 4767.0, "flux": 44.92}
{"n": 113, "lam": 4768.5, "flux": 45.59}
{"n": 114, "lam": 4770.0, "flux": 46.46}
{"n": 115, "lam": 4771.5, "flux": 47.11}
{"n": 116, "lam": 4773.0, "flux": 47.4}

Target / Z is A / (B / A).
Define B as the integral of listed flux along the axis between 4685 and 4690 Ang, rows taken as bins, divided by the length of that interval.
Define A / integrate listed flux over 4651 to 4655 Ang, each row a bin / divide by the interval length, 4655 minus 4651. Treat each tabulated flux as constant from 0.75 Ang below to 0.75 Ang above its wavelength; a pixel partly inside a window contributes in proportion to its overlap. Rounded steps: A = 44.5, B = 44.3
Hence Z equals 45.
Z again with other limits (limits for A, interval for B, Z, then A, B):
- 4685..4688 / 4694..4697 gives 46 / 44.3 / 43.0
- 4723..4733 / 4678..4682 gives 48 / 45.4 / 43.0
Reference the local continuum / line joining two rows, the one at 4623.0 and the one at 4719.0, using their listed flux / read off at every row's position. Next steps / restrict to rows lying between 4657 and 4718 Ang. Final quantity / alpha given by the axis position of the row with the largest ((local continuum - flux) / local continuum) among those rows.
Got 4701.0 Ang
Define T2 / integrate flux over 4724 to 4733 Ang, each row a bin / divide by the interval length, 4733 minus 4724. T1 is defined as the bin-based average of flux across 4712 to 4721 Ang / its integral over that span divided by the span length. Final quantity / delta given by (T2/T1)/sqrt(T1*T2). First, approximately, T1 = 45.5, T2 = 45.2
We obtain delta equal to 0.022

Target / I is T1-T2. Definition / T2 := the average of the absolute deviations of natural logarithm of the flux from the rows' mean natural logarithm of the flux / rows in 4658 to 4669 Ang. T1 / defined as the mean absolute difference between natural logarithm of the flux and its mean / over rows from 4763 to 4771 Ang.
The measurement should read 0.002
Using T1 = 0.012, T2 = 0.0098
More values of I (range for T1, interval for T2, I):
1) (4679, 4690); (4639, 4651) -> -0.004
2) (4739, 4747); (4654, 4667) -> -0.013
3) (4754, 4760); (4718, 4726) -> -0.001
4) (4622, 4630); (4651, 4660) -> -0.009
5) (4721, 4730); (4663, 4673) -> 0.009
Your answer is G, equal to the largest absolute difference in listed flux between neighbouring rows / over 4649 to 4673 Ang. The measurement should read 0.67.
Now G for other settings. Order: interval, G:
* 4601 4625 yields 0.64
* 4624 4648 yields 0.85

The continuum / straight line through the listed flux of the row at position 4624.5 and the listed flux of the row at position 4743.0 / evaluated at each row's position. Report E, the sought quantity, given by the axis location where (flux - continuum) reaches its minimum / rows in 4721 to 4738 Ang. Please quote 4732.5 Ang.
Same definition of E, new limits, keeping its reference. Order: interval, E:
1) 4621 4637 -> 4636.5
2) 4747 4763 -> 4762.5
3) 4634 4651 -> 4642.5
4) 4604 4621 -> 4617.0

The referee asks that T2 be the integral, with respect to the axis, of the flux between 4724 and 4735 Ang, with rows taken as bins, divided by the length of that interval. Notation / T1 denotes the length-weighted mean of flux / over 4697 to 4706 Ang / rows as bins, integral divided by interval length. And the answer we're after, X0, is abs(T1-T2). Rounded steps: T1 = 41.3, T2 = 45.1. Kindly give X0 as 4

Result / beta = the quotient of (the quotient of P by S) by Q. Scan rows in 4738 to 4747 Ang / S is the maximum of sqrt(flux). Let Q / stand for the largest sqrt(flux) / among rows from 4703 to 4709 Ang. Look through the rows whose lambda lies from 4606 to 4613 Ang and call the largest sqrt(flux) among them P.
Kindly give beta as 0.1517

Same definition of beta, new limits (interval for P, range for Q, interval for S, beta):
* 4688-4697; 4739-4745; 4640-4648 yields 0.1475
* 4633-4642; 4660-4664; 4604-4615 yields 0.1528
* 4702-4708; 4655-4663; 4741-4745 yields 0.1427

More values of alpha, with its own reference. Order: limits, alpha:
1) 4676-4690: 4677.0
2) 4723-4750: 4732.5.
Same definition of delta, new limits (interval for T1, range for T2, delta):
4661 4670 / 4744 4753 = 0.026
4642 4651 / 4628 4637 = 0.024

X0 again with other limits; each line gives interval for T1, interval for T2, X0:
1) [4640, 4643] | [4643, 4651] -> 1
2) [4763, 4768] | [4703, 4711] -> 3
